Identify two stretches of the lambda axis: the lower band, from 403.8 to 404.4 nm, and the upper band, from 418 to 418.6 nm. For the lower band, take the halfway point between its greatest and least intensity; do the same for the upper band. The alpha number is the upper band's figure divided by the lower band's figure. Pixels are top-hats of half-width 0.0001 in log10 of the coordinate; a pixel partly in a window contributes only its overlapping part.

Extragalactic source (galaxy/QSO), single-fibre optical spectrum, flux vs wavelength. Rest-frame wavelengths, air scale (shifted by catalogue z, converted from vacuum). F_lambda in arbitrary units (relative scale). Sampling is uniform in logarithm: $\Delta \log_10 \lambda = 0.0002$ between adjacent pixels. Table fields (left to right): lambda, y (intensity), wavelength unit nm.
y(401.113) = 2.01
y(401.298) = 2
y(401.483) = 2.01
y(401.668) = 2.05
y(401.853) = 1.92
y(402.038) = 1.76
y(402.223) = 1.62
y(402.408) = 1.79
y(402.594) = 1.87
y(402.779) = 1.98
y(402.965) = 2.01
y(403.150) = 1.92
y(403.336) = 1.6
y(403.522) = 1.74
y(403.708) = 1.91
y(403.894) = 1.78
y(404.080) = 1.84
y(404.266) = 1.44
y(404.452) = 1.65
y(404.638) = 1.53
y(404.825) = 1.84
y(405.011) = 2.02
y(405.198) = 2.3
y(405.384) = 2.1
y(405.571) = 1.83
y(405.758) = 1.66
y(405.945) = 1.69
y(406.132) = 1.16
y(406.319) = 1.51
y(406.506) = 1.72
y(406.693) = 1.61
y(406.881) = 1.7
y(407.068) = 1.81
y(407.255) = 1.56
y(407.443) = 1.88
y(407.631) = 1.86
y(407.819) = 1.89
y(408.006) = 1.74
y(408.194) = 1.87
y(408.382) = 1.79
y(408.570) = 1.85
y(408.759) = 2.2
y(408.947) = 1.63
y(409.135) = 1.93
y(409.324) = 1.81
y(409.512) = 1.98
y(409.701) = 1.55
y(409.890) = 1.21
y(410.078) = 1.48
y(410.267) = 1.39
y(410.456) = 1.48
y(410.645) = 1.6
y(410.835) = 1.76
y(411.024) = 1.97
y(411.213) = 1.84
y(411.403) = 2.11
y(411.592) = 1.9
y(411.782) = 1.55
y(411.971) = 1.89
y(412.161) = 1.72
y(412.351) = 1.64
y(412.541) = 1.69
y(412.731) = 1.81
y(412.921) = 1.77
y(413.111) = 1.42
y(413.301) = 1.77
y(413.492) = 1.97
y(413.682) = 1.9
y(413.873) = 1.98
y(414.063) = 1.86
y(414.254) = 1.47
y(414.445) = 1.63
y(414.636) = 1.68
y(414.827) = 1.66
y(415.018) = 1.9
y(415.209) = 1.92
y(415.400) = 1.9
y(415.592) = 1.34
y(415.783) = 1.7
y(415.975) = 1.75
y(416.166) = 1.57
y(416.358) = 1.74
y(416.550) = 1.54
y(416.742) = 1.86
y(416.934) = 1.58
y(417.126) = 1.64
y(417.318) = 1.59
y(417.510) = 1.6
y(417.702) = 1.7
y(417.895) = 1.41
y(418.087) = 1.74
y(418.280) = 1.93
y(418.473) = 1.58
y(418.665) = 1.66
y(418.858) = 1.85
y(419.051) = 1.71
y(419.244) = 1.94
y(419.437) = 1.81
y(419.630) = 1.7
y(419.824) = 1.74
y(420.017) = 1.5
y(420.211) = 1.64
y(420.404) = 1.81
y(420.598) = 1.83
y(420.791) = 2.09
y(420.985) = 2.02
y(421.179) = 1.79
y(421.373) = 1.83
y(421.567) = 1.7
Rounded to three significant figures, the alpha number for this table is 1.07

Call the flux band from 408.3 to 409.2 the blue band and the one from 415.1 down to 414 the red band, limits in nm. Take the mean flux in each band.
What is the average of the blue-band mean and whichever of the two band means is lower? 1.79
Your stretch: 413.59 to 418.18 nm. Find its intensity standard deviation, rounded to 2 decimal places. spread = 0.17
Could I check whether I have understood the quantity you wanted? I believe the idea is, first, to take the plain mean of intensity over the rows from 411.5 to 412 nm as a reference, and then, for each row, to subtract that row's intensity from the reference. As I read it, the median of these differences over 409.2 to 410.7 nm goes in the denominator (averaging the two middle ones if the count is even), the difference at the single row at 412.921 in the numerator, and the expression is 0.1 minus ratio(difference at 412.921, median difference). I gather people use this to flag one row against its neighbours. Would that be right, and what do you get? 0.1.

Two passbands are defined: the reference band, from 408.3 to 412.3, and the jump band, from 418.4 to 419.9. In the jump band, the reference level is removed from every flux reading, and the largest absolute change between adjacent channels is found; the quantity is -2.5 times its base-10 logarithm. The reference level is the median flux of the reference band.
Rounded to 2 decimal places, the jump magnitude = 1.60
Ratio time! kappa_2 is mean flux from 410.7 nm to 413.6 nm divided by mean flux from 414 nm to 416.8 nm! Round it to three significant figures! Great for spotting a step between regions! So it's 1.05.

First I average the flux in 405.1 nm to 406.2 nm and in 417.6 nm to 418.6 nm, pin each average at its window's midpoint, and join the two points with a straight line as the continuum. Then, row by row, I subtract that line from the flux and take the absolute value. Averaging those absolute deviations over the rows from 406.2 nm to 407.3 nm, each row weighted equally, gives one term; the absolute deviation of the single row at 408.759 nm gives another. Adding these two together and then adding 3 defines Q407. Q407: 3.58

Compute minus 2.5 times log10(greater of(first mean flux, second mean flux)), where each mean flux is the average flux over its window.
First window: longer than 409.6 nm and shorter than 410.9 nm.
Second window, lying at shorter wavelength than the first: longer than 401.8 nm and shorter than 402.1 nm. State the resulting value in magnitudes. -0.66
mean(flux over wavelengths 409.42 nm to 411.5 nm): 1.67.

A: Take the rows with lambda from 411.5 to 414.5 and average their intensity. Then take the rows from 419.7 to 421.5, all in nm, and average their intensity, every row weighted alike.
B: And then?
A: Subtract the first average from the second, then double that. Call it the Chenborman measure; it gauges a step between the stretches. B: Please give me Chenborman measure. 0.11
